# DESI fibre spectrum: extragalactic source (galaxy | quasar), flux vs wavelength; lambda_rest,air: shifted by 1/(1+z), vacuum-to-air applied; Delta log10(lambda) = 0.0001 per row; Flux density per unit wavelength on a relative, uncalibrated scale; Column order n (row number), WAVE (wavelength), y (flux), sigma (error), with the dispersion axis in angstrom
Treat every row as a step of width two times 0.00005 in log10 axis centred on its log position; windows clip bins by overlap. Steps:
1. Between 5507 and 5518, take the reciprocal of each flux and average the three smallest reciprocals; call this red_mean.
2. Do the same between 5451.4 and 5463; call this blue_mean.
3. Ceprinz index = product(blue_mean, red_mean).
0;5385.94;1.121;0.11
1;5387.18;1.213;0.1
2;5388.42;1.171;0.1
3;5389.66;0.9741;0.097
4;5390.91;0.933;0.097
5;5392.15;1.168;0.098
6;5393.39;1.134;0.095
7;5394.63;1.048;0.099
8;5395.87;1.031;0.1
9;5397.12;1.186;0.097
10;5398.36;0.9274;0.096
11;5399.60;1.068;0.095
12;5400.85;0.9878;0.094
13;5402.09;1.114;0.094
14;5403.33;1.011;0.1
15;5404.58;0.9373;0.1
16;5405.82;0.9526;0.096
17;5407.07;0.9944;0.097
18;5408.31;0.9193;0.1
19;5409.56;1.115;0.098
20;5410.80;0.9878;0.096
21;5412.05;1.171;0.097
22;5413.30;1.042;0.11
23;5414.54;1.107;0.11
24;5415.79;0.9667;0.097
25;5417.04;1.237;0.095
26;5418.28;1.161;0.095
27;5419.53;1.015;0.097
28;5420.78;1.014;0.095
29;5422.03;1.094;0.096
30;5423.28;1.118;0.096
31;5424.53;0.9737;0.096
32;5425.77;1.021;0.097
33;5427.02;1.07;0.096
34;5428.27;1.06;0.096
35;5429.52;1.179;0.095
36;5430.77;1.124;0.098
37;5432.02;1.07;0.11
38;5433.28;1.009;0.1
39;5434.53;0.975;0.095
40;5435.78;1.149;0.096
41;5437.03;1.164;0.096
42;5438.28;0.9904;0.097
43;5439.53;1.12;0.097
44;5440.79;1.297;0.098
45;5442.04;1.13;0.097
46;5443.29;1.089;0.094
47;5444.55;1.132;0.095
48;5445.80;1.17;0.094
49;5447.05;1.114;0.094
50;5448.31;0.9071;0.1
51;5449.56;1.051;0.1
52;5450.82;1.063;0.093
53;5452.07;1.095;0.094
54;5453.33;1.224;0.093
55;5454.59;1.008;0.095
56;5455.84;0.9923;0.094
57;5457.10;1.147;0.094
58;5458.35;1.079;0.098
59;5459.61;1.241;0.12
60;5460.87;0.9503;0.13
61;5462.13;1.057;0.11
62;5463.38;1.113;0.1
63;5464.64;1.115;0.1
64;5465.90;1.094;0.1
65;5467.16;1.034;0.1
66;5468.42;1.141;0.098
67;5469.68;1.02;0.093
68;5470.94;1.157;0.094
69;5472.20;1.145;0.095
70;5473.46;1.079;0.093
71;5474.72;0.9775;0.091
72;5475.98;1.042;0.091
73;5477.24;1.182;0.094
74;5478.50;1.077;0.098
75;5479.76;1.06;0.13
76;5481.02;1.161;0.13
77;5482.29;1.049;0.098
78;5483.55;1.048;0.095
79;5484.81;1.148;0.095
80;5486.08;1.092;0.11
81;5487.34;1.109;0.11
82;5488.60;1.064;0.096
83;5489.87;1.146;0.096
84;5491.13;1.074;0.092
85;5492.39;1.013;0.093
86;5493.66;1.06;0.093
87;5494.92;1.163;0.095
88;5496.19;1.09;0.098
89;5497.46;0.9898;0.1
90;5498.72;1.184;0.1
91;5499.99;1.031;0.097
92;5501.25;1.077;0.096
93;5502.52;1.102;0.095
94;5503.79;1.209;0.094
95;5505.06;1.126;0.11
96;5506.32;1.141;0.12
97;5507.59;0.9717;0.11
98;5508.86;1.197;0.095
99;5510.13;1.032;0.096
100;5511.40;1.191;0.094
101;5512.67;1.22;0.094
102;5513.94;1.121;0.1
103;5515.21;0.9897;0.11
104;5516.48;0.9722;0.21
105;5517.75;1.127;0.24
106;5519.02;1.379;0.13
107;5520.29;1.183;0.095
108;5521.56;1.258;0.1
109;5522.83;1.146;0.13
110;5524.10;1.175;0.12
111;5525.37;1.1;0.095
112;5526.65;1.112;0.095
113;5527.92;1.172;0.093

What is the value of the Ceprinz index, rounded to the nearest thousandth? 0.691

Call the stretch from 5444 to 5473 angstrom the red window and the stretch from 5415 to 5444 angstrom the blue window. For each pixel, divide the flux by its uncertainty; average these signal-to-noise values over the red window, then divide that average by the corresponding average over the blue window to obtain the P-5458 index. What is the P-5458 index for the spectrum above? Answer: 0.98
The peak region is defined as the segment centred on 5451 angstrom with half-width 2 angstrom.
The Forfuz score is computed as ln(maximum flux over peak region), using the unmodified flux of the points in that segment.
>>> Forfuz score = 0.091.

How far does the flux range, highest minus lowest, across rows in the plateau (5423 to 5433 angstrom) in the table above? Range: 0.21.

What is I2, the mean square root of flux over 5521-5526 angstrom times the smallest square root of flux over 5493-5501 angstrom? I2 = 1.08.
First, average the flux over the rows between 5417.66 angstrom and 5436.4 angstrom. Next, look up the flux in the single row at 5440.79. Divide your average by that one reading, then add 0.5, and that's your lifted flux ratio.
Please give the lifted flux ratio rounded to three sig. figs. 1.32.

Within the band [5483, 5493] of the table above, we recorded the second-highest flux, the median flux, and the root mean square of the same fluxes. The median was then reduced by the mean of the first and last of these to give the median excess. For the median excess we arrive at -0.034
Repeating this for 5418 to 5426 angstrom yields -0.067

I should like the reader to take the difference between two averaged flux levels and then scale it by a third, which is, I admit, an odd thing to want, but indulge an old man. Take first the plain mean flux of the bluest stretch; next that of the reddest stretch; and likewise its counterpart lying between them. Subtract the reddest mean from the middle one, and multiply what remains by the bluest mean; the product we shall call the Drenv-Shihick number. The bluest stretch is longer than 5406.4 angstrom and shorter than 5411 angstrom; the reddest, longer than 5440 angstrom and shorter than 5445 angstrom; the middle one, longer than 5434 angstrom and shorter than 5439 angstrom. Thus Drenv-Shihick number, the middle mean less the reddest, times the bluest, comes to -0.09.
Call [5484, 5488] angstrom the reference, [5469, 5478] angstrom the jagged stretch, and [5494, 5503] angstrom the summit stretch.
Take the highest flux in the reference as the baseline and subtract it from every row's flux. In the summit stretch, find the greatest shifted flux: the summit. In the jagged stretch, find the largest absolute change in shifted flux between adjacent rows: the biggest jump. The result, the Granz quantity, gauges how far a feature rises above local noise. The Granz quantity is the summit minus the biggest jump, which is -0.10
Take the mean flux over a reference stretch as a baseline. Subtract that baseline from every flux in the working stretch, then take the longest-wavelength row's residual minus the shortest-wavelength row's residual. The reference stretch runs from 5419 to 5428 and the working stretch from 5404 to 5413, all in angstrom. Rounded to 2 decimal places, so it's 0.23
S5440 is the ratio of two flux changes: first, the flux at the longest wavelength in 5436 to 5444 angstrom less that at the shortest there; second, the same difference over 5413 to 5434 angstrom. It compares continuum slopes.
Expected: 2.3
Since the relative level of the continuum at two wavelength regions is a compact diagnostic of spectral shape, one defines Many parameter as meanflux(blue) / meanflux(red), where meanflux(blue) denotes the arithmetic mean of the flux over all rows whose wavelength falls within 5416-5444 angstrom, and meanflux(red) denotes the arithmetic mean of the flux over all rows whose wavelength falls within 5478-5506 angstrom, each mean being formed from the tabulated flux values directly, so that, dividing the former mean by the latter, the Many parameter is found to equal 1.00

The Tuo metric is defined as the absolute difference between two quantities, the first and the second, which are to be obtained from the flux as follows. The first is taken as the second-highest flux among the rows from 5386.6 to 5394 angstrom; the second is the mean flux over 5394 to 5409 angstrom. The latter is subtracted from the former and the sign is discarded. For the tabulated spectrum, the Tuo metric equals 0.16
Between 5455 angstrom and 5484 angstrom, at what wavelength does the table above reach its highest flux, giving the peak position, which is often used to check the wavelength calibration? 5459.61 angstrom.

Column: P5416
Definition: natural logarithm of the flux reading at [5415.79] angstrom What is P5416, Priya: -0.03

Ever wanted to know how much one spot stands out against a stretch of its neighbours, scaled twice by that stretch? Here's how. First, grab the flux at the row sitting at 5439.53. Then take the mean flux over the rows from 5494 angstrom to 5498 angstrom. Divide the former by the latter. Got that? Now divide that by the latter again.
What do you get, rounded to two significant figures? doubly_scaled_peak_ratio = 0.96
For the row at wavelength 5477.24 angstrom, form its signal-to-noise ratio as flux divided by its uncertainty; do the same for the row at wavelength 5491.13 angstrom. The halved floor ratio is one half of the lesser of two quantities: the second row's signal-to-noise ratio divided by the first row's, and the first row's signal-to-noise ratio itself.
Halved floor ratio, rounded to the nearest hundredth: 0.46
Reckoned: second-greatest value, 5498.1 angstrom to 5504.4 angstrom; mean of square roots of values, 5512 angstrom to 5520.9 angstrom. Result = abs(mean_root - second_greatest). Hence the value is 0.12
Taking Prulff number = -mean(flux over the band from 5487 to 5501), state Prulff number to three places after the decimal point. -1.084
